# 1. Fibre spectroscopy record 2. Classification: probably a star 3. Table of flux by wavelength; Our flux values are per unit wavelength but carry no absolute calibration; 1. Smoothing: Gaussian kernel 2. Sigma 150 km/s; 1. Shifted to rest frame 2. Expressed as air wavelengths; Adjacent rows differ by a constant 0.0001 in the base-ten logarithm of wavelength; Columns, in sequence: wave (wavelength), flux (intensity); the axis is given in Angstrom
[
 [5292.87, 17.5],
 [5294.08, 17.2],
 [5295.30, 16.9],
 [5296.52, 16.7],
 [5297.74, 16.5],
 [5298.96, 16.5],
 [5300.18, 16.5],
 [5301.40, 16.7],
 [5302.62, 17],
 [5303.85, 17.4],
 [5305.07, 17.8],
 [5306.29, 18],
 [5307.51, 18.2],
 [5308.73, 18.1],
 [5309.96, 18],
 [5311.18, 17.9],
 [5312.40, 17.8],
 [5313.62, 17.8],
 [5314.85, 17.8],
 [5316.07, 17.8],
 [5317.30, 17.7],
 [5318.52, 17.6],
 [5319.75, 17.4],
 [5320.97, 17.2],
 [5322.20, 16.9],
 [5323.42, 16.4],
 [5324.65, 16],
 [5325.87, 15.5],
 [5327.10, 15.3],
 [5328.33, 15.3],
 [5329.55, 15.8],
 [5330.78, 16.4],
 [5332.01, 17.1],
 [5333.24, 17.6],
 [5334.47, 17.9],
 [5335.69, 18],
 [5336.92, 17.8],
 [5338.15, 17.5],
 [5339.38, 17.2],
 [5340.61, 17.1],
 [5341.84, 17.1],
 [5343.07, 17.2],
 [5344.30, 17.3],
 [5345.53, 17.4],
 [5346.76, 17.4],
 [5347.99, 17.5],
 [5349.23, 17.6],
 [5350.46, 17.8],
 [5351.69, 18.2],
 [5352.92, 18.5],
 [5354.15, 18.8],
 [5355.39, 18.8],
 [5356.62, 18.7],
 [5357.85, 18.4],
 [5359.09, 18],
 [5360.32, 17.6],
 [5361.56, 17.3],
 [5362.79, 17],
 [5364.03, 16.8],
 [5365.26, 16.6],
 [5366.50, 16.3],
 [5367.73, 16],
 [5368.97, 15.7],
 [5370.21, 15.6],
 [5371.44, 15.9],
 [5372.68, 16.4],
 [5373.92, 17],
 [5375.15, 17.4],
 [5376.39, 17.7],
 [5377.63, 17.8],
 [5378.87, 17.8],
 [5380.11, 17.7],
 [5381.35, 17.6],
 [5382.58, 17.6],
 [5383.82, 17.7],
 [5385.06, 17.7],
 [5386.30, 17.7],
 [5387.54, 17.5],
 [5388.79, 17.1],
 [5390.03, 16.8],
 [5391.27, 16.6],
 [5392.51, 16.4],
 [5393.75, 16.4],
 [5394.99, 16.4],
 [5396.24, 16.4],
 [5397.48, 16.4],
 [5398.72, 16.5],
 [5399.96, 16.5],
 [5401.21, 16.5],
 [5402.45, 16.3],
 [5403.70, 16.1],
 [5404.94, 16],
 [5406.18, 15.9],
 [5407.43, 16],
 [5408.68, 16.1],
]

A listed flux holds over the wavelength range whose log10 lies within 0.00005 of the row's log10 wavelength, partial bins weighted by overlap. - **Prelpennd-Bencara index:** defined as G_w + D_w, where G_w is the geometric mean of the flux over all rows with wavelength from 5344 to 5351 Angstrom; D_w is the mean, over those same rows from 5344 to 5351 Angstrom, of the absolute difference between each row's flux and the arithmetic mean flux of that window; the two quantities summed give 17.6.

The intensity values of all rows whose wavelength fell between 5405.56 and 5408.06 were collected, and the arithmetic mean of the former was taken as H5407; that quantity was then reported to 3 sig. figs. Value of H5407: 15.9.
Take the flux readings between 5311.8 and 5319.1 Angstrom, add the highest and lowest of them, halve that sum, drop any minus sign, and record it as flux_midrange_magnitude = 17.7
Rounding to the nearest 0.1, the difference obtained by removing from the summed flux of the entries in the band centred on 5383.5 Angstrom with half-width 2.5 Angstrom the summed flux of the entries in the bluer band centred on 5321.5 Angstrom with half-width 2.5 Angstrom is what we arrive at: 2.7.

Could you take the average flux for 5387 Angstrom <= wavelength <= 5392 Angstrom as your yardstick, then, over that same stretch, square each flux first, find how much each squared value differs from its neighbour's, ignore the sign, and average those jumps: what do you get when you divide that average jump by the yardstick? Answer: 0.60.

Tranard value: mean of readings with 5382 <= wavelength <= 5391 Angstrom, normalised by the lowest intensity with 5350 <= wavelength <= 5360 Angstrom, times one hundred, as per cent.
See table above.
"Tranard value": 98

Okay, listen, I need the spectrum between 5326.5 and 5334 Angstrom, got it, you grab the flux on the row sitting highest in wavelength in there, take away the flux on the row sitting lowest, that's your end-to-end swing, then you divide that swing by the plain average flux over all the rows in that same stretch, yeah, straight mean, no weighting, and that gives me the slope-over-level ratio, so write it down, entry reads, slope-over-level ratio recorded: 0.14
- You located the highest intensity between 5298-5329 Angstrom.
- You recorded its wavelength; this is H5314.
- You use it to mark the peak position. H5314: 5307.51 Angstrom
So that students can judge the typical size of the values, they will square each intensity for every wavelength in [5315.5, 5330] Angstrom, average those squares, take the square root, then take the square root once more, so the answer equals 4.07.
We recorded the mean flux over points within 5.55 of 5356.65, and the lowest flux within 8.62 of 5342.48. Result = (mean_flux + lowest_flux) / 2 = 17.7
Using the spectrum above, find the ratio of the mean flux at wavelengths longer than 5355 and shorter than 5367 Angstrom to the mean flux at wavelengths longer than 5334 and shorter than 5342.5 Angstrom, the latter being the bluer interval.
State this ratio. 1.00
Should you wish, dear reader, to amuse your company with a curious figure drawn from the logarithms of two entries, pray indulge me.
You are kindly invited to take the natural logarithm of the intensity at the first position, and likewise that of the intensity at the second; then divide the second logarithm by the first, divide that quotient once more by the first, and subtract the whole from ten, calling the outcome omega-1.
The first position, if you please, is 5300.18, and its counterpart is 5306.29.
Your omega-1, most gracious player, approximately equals 9.63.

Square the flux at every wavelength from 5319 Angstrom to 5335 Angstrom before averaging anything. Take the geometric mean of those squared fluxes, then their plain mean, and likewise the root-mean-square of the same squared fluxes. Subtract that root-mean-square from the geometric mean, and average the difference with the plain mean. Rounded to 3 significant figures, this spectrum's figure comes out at 135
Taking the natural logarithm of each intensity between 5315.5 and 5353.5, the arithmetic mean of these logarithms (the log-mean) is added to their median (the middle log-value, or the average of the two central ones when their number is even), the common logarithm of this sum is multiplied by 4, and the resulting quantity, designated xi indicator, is 3.02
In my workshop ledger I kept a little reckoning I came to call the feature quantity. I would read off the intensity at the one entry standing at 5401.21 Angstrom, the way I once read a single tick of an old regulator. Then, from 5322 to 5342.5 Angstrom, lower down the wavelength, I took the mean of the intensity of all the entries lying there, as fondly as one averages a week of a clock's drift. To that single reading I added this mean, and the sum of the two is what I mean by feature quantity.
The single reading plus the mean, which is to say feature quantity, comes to 33.3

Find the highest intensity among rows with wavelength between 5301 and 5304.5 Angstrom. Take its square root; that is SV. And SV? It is 4.17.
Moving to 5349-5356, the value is 4.34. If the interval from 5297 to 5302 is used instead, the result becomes 4.09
